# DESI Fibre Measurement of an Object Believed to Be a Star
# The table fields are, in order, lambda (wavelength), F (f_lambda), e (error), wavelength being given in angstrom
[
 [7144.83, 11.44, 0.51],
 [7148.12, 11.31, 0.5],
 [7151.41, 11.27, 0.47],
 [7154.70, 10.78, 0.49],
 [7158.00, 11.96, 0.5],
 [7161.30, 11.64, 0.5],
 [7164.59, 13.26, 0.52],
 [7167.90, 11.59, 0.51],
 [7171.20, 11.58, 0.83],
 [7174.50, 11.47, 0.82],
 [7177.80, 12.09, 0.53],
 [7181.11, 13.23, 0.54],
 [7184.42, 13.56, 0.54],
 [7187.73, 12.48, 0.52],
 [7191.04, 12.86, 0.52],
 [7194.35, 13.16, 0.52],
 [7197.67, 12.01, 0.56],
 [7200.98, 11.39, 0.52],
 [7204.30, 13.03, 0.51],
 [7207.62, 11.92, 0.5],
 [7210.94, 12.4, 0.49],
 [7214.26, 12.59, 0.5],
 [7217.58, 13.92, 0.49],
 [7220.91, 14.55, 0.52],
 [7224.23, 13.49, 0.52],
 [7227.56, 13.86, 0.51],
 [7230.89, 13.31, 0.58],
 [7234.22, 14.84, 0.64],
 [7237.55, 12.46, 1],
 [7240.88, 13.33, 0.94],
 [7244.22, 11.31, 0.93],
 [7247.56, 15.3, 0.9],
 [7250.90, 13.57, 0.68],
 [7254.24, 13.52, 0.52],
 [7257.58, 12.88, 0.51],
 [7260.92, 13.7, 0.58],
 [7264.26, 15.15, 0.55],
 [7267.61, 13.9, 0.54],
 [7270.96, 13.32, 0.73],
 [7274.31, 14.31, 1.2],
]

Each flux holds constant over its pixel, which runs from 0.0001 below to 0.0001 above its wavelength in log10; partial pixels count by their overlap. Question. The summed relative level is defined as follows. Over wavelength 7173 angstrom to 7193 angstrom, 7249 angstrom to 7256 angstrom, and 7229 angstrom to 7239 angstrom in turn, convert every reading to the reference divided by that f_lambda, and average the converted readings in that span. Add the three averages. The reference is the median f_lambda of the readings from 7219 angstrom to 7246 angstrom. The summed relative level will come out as 3.05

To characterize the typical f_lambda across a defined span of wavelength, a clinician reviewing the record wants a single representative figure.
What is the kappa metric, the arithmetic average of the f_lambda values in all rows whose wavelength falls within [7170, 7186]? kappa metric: 12.4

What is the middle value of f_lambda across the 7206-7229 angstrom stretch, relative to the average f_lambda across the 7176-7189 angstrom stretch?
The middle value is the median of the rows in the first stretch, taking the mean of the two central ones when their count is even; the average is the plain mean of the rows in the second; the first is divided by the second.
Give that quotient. 1.05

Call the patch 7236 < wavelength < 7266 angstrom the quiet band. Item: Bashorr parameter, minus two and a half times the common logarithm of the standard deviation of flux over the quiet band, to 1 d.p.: -0.2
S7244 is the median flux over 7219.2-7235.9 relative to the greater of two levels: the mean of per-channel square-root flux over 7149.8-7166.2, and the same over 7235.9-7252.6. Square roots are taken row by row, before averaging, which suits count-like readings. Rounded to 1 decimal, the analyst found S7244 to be 3.8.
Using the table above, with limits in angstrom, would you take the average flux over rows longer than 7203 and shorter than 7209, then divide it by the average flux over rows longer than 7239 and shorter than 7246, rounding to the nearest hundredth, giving 1.01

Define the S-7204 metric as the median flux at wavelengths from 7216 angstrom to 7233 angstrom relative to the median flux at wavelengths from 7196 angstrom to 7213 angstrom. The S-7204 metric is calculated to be 1.15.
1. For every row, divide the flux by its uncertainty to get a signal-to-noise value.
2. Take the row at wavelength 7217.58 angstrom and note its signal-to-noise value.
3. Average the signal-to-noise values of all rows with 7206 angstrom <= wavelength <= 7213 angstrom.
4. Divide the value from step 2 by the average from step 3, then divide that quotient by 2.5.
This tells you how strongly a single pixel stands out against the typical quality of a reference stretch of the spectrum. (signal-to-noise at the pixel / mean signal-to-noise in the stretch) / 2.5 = 0.462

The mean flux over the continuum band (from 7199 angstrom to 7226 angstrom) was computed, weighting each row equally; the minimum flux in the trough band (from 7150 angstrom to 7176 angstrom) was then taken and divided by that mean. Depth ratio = 0.835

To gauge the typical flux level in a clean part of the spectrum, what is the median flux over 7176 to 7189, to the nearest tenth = 12.9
